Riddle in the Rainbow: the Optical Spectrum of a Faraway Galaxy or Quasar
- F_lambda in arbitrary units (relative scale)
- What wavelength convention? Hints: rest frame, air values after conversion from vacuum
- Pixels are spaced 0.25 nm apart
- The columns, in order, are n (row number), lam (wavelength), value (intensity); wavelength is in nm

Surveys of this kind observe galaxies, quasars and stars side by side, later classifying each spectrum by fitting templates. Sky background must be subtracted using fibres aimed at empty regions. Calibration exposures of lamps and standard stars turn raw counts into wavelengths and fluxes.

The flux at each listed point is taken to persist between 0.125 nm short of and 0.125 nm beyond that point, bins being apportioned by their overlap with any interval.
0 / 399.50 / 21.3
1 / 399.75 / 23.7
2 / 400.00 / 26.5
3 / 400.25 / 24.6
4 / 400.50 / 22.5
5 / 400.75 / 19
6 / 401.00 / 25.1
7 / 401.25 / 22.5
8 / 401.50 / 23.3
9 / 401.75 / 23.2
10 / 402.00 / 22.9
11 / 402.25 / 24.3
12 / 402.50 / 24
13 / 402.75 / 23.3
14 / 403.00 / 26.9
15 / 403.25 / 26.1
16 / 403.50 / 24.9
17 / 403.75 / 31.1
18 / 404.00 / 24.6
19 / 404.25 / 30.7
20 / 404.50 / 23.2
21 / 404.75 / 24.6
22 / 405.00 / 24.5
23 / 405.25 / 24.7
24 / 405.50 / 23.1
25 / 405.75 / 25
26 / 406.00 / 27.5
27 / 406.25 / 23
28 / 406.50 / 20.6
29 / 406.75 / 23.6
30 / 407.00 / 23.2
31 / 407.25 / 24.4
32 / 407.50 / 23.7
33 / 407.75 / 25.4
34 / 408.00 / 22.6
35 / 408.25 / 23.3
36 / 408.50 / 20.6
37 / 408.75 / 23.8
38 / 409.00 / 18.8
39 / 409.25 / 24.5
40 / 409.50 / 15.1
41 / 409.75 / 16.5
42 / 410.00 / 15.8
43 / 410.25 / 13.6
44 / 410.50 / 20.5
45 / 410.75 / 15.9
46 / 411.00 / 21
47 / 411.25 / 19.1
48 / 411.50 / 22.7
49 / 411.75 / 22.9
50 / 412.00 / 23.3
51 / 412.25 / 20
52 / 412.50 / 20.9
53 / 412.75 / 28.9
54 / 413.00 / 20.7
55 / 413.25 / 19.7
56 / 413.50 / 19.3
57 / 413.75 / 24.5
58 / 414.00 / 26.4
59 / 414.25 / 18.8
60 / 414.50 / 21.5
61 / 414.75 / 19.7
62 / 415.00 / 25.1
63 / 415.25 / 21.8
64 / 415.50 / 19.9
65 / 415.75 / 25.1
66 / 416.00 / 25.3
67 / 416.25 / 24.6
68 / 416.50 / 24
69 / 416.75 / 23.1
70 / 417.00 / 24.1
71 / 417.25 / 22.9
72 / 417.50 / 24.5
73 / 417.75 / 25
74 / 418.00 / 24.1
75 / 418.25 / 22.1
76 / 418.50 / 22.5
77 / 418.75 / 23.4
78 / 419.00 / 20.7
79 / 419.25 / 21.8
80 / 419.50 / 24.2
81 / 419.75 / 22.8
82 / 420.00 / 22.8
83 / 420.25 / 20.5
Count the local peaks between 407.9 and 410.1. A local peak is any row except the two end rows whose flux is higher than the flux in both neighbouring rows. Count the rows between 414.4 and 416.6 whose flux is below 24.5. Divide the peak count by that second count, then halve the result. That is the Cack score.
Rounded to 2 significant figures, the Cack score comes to 0.40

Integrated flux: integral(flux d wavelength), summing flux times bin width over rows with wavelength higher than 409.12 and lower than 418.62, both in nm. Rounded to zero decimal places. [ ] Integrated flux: 206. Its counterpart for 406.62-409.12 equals 57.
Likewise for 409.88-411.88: 38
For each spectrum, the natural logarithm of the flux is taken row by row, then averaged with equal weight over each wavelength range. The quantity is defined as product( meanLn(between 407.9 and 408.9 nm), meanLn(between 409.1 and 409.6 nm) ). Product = 9.2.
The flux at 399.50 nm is 21.3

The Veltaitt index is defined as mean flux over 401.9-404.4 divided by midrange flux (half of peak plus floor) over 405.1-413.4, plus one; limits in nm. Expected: 2.22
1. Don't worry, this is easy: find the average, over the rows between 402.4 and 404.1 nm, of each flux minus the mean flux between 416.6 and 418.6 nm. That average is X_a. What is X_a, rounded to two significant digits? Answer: 2.3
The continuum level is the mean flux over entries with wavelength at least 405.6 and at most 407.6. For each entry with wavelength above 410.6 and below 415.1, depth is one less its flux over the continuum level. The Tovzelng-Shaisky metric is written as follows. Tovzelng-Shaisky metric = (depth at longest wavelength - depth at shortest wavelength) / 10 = -0.039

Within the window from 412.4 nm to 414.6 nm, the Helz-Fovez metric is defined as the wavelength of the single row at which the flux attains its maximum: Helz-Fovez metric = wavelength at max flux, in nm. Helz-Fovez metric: 412.75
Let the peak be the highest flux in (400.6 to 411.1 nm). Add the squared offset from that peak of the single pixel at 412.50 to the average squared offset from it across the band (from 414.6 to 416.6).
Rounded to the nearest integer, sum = 172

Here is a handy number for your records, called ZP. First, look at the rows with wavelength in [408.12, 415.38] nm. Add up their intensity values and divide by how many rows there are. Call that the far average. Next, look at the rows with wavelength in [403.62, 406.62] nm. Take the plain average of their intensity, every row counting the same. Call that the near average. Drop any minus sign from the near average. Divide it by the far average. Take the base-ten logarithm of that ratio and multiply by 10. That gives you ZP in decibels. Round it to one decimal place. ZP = 0.8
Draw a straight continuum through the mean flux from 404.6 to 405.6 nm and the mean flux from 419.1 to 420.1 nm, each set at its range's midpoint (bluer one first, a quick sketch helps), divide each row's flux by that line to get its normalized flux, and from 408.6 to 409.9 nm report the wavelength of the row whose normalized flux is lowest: 409.50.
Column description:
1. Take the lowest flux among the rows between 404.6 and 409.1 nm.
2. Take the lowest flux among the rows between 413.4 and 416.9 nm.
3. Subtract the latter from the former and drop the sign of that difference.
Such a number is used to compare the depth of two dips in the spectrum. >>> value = 0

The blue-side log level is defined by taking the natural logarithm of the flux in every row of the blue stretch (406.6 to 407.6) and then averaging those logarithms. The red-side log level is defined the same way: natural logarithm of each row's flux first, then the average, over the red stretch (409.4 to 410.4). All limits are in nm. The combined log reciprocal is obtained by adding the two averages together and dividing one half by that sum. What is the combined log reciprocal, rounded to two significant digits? 0.085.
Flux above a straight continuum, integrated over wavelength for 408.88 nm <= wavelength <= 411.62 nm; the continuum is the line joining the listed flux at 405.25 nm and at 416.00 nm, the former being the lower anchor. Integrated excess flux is -18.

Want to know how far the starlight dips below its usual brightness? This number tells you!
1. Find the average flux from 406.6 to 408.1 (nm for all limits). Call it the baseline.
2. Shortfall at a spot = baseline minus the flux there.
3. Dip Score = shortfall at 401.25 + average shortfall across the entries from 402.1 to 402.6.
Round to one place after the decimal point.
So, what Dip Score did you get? 1.0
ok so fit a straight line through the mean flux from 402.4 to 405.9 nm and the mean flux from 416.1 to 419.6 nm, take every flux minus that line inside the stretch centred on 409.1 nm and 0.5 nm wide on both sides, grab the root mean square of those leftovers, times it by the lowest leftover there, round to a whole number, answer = -54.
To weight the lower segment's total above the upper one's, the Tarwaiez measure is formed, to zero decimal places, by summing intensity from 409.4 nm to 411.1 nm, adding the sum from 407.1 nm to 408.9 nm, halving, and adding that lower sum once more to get 305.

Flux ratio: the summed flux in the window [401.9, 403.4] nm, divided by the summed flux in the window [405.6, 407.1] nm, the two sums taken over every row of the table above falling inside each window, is 1.03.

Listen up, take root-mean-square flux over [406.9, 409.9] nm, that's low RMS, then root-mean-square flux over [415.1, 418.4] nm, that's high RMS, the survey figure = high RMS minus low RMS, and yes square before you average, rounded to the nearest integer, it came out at 2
